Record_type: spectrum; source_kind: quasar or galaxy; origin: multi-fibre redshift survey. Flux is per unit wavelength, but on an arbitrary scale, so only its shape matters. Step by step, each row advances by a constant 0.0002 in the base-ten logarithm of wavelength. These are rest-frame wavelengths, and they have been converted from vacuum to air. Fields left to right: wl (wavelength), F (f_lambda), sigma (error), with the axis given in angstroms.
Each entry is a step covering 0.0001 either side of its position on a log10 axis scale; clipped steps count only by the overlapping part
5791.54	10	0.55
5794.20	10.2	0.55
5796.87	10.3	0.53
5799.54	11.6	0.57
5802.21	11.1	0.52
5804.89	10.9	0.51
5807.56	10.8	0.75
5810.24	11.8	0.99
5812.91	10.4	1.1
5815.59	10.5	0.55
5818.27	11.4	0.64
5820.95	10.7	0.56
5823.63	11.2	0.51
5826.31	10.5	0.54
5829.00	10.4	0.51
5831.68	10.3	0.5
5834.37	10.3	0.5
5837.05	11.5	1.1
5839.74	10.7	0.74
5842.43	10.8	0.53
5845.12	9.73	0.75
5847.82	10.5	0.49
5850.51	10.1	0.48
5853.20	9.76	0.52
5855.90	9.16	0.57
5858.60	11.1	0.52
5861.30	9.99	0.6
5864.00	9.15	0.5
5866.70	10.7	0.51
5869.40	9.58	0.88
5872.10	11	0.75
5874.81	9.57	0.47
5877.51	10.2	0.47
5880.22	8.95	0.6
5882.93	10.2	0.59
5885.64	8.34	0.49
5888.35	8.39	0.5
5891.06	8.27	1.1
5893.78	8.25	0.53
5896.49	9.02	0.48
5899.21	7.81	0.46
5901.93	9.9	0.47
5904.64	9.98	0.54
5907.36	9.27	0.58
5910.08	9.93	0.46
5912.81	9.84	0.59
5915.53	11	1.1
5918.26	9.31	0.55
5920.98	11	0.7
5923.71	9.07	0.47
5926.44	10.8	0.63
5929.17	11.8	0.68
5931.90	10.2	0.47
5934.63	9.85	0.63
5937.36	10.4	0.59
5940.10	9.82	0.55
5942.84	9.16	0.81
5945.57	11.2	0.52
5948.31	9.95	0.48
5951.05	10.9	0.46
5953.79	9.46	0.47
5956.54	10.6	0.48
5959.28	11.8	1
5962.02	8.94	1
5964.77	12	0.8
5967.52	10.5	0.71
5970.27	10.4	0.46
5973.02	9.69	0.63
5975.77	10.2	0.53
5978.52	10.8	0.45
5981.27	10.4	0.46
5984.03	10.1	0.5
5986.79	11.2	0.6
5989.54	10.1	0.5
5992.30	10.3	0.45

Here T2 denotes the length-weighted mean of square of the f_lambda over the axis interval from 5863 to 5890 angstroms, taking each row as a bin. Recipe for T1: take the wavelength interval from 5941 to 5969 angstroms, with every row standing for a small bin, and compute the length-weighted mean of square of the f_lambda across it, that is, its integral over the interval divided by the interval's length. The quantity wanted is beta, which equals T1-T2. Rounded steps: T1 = 110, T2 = 93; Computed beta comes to 17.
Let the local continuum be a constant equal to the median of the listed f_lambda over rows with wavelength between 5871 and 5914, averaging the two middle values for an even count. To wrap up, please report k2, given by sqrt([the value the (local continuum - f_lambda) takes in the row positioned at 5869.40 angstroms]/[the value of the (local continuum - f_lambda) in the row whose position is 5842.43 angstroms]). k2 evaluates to 0.3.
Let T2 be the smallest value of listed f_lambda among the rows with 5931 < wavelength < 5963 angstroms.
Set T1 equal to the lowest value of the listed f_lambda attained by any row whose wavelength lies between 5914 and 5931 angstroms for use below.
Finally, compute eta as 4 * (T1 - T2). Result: 1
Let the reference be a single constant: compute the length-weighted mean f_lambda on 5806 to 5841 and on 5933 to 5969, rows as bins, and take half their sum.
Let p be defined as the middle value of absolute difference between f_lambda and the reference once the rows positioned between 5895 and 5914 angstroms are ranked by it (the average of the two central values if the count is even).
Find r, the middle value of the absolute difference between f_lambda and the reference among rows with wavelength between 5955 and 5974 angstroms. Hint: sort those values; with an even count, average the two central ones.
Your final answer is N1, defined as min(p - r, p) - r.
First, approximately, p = 0.74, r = 0.89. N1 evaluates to -1.04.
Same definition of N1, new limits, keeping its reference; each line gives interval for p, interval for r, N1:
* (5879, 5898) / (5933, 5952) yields 0.93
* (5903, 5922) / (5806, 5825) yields 0.21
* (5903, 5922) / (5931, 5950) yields -0.61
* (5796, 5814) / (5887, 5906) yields -4.06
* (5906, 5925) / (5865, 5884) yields -0.10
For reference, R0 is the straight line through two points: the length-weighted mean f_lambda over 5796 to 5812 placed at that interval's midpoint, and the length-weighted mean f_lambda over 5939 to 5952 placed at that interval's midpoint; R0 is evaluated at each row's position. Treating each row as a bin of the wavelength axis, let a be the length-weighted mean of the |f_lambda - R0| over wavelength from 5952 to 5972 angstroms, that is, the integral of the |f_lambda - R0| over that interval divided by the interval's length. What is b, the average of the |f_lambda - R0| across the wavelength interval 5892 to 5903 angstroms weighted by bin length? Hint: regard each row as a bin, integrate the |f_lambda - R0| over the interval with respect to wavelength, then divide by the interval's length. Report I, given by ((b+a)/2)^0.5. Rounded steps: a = 0.9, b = 1.80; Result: 1.17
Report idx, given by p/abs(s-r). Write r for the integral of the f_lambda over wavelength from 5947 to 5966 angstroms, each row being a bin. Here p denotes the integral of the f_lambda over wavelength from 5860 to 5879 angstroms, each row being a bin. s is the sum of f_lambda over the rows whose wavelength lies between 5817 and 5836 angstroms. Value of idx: 1.52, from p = 190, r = 200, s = 75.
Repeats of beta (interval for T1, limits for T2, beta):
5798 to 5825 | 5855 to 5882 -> 22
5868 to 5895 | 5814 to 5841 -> -29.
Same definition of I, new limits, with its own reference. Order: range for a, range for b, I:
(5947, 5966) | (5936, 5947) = 0.90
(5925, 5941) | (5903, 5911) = 0.78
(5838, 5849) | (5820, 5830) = 0.63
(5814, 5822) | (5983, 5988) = 0.75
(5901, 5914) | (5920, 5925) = 0.90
